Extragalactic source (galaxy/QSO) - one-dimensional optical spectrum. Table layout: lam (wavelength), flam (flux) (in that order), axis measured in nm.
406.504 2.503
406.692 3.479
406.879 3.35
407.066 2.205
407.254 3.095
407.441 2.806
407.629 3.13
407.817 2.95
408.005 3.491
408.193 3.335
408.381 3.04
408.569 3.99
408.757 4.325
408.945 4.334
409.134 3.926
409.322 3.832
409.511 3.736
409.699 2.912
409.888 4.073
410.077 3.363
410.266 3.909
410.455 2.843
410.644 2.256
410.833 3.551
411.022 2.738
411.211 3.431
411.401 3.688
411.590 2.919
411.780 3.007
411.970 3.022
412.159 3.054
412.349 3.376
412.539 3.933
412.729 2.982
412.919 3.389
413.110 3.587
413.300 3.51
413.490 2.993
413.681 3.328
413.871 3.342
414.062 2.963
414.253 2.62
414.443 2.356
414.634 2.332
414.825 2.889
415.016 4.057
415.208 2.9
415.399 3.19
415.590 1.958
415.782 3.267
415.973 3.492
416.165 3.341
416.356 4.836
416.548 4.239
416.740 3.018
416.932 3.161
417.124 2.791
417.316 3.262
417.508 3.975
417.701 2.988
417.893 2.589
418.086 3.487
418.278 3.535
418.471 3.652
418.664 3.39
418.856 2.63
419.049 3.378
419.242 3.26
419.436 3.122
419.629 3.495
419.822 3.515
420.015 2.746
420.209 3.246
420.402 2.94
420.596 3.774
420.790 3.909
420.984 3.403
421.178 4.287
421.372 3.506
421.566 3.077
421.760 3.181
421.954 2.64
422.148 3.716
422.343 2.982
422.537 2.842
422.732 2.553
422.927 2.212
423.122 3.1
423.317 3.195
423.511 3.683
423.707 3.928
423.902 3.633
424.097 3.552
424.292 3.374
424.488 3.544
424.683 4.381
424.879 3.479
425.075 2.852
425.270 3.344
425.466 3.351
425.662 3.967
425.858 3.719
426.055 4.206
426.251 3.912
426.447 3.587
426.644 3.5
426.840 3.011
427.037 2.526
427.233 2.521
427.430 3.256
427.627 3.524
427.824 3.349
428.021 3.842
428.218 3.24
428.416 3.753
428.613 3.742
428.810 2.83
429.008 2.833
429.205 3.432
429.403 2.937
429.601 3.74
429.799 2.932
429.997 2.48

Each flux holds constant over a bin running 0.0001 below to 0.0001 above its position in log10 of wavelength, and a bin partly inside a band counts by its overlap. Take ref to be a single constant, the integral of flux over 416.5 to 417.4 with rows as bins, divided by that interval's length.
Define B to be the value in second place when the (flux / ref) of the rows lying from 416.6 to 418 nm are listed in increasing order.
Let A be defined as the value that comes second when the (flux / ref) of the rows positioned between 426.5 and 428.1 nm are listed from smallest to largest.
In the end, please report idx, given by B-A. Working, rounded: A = 0.78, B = 0.86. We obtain 0.08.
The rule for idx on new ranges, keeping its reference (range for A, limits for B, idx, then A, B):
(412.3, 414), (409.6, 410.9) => -0.05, 0.92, 0.88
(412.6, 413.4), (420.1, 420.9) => -0.04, 1.04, 1.00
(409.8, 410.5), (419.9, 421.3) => -0.13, 1.04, 0.91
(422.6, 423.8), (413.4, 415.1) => -0.06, 0.79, 0.73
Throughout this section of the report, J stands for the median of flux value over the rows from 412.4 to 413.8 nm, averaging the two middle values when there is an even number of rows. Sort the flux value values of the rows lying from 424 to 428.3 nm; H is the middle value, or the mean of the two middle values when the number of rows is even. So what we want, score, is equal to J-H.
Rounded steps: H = 3.49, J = 3.39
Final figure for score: -0.1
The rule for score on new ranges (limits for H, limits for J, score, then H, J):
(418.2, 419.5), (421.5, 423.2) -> -0.4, 3.38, 2.98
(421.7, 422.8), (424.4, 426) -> 0.6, 2.91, 3.51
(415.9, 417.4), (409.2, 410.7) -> 0.2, 3.30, 3.55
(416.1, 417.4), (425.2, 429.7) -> 0.2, 3.26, 3.43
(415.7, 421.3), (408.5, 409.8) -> 0.5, 3.38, 3.93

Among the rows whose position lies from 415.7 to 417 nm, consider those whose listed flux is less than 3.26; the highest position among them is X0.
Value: 416.932 nm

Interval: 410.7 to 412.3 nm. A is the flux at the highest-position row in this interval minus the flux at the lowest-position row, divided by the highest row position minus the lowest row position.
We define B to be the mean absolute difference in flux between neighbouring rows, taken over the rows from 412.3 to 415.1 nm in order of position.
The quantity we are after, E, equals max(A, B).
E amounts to 0.41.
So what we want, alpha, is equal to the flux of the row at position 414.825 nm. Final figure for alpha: 2.889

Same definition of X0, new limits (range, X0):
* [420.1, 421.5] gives 420.402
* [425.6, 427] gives 426.840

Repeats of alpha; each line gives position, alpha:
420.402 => 2.94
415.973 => 3.492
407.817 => 2.95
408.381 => 3.04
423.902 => 3.633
